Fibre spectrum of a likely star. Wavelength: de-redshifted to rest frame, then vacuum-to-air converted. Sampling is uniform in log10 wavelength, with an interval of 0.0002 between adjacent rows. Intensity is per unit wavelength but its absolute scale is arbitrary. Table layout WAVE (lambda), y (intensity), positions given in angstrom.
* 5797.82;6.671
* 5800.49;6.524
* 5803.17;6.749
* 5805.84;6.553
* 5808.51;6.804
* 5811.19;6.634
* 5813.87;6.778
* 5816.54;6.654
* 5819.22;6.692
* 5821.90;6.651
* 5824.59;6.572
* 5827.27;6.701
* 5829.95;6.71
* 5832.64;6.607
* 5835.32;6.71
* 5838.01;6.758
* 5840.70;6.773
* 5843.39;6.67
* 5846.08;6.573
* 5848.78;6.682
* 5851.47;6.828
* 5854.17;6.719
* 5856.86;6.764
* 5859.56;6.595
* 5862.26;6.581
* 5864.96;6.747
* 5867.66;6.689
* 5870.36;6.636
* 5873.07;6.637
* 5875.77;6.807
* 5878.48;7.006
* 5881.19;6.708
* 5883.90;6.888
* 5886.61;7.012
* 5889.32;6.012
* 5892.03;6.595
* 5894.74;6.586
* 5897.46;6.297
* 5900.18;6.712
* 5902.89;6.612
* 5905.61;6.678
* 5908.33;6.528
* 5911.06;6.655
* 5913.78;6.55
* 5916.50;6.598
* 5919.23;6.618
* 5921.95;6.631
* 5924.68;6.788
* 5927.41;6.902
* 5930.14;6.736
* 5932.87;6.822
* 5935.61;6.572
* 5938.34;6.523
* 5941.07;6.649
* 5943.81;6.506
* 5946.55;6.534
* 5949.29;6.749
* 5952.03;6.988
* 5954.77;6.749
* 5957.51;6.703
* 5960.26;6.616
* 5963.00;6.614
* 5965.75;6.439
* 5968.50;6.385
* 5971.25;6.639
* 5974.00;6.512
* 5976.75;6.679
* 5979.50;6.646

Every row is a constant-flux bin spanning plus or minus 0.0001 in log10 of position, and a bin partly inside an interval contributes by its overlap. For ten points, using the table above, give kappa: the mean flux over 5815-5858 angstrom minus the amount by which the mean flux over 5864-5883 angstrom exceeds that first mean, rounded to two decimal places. 6.64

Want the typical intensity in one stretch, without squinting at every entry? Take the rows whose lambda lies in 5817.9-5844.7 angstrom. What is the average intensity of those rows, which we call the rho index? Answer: 6.68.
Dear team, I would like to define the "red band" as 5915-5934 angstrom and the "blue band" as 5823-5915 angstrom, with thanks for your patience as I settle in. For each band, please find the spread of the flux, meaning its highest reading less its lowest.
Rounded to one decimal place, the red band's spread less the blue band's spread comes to -0.7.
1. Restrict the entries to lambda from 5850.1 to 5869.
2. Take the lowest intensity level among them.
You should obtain 6.581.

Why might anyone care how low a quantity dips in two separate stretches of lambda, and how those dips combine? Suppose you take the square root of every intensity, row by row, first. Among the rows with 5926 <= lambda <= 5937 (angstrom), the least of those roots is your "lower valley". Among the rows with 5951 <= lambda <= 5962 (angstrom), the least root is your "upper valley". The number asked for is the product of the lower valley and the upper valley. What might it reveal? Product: 6.59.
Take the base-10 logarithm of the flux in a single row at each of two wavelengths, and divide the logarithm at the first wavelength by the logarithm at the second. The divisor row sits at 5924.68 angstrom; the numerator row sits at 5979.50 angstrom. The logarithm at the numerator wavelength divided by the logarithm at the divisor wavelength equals 0.99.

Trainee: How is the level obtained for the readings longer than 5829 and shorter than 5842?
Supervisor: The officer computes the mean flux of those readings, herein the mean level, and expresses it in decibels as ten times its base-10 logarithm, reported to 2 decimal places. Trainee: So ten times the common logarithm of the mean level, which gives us 8.27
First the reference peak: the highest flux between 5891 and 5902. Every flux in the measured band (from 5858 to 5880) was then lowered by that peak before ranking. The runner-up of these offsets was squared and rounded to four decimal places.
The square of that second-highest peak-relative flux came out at 0.0090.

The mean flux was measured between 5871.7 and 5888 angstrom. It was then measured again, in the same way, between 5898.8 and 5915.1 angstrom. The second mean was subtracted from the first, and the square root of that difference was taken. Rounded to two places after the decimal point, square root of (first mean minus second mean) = 0.47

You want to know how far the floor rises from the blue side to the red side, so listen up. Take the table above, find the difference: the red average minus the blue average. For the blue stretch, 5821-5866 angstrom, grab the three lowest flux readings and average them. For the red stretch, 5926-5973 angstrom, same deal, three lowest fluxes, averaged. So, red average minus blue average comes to -0.13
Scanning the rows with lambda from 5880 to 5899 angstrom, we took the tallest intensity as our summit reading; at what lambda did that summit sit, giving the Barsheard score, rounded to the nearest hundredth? 5886.61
